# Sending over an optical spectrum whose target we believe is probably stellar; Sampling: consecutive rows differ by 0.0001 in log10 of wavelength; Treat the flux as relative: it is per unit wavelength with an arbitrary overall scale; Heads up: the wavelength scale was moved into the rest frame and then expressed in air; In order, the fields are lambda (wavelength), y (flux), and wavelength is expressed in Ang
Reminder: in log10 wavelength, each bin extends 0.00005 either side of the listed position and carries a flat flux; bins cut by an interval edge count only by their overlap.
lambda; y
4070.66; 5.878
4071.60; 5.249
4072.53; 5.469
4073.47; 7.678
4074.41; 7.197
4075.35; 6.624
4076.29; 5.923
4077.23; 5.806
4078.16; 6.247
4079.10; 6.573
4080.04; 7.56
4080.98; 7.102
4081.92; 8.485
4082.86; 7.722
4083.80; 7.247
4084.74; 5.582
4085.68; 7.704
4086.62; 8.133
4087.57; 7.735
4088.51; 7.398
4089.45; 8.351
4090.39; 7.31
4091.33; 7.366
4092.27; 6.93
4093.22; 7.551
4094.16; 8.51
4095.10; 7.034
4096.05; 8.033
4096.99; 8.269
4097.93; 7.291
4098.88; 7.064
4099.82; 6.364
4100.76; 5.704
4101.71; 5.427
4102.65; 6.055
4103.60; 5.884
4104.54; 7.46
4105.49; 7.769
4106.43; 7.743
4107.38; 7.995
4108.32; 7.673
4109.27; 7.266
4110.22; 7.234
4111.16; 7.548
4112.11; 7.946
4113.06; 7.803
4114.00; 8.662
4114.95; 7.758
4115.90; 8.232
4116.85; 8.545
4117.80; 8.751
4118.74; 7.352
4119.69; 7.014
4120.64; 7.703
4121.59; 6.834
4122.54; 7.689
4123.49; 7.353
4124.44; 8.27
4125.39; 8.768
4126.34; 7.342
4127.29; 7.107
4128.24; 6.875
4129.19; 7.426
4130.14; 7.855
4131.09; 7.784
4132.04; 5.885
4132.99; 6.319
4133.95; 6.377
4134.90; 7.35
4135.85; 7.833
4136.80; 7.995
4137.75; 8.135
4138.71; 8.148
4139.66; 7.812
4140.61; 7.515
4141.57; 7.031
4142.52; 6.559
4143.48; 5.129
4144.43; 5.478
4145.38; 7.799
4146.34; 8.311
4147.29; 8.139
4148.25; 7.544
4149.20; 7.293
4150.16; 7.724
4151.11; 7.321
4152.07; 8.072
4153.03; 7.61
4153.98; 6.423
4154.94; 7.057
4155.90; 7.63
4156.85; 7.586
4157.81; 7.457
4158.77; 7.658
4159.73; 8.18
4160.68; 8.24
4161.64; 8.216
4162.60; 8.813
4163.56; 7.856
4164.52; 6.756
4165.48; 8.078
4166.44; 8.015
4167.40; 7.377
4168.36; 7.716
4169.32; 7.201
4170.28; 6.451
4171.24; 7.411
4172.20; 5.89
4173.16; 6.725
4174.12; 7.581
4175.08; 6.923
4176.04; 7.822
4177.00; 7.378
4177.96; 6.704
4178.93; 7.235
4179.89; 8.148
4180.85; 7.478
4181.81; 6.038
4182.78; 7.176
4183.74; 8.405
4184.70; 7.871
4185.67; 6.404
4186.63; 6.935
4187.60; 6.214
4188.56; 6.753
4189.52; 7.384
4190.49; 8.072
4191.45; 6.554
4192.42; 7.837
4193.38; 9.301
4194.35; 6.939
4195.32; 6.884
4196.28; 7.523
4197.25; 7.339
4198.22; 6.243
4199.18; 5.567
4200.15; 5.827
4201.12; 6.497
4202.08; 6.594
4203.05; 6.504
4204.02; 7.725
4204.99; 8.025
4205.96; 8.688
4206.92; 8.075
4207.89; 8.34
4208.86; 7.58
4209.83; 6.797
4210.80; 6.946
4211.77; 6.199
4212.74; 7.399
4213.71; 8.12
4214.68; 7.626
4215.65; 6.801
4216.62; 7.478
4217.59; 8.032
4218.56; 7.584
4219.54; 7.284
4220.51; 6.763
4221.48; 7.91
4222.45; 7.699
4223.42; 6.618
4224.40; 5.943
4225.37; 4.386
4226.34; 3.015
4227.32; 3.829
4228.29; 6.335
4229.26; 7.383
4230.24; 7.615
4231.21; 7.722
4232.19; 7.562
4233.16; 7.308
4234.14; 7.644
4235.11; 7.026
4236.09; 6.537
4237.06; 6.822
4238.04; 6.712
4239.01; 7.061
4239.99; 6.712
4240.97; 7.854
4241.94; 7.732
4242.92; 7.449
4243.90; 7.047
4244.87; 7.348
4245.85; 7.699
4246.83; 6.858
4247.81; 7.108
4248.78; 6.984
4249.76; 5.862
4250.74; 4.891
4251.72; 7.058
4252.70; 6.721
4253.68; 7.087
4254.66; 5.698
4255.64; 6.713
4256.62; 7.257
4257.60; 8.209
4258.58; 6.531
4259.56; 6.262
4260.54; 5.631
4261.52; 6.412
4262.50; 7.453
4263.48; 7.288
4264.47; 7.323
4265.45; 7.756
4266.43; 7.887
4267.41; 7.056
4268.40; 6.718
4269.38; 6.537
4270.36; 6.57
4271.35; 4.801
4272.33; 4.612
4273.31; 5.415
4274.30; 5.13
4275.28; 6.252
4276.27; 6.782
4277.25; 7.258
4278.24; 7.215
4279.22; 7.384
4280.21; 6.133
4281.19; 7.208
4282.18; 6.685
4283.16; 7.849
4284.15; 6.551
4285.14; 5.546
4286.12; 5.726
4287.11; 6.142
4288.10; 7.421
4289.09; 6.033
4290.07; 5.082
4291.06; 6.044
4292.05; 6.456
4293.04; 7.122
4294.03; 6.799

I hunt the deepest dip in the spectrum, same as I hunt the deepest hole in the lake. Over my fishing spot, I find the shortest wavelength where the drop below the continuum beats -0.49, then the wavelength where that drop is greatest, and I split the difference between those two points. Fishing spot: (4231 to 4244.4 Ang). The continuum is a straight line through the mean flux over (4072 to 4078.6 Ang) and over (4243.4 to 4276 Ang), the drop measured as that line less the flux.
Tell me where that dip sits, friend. 4235.6 Ang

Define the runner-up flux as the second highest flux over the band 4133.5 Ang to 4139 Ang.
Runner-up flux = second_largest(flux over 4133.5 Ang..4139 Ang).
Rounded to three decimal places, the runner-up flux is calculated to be 8.135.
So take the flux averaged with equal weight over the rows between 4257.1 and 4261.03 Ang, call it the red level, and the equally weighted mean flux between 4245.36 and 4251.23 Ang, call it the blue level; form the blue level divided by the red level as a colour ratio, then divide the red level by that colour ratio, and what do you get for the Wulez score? 6.8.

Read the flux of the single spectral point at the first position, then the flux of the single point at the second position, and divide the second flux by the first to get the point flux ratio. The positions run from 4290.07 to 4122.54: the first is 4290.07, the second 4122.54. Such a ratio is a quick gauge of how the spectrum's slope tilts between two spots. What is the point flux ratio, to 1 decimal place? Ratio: 1.5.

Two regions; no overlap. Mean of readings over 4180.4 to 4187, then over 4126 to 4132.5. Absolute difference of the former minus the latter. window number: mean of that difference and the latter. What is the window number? 3.59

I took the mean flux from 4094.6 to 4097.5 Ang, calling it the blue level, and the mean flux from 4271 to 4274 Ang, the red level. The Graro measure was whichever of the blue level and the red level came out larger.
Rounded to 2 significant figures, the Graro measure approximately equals 7.8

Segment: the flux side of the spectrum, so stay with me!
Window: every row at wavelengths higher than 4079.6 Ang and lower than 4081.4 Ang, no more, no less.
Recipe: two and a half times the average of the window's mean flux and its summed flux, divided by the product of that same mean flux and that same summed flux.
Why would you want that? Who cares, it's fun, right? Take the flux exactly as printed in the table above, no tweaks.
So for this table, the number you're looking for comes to 0.256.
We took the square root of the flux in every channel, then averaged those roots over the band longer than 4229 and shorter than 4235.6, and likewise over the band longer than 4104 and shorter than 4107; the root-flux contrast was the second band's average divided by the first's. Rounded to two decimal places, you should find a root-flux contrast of 1.01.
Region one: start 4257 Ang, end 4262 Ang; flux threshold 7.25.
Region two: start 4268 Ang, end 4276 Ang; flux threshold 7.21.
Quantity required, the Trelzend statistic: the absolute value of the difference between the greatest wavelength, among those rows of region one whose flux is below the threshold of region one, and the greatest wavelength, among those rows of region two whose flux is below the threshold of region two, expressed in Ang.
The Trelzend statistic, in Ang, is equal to 13.8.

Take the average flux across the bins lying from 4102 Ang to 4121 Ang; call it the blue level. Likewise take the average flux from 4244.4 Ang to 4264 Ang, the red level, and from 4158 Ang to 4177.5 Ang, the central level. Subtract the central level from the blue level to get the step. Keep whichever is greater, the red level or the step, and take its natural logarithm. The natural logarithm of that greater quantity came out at 1.91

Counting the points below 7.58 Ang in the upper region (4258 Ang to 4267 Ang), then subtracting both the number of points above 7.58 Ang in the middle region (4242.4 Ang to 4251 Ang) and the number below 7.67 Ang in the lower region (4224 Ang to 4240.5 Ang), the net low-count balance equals -10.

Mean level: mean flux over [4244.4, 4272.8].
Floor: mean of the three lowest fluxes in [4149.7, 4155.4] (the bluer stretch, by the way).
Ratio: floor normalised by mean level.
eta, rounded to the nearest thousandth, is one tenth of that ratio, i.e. 0.103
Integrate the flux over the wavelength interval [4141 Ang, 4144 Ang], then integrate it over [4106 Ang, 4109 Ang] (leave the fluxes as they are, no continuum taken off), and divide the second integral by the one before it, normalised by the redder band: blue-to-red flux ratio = 1.24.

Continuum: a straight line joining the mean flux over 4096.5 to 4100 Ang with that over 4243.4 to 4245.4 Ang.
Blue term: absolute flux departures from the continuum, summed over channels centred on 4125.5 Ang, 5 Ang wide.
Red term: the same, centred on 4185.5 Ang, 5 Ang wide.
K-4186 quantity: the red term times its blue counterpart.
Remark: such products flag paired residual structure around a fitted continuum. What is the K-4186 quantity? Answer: 11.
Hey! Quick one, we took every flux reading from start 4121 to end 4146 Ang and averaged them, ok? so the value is 7.26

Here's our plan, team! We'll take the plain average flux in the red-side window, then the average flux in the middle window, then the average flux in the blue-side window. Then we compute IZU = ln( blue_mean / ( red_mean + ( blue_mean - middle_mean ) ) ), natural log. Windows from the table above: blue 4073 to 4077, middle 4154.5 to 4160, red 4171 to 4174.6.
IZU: 0.11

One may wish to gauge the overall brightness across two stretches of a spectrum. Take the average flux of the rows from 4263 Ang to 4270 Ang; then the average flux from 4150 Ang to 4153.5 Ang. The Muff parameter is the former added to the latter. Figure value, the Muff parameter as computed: 14.9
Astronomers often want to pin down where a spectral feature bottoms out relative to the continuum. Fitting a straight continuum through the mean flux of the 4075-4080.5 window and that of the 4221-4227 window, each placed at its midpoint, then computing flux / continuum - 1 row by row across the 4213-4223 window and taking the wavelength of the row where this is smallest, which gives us 4220.51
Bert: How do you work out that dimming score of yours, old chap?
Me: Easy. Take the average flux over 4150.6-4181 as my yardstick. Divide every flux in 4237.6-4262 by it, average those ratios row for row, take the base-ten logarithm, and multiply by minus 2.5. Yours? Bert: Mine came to 0.10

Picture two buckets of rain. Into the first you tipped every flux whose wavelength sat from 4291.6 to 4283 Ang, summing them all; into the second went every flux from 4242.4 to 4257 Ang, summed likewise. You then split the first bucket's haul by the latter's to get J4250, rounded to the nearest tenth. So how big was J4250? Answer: 0.6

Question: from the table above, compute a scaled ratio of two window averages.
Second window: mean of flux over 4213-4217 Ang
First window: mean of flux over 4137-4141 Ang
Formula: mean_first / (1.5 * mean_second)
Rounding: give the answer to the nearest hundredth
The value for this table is 0.70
